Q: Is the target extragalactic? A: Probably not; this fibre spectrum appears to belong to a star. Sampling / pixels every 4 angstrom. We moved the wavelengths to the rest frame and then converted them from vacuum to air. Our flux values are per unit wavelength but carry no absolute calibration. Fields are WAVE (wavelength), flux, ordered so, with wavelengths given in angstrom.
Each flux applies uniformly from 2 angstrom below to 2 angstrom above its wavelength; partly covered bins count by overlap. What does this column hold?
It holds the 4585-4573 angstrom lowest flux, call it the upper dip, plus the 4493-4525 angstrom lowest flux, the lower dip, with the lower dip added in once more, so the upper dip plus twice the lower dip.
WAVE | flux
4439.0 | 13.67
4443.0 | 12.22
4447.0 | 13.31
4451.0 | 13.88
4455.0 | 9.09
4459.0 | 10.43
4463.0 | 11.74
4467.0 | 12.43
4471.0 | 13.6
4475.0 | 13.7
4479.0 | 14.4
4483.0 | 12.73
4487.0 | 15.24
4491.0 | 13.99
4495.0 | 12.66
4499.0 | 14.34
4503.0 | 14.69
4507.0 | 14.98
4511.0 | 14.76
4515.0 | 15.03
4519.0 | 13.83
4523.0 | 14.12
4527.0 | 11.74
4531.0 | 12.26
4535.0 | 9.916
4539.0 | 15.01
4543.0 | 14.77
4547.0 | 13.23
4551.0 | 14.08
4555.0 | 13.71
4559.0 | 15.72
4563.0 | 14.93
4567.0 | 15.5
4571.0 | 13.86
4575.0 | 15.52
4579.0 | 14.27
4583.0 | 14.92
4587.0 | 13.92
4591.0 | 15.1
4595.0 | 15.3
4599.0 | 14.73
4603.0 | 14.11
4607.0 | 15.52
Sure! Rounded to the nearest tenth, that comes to 39.6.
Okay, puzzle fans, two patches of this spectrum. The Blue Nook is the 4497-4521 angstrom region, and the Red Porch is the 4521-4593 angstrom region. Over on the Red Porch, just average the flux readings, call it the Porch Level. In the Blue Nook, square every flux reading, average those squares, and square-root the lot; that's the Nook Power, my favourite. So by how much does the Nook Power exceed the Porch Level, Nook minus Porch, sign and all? 0.6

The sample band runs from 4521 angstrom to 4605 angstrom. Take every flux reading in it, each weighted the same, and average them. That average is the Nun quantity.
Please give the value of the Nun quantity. 14.1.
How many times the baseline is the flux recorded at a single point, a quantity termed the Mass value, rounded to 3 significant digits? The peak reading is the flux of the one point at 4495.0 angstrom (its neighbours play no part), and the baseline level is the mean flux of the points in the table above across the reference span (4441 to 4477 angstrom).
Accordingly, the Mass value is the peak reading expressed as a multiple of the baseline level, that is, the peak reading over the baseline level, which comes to 1.03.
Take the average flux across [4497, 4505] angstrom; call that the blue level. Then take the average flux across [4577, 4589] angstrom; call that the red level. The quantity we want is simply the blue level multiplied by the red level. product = 209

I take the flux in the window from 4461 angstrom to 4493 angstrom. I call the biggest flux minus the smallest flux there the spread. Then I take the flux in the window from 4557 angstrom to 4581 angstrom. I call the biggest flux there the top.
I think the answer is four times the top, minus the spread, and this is 59.4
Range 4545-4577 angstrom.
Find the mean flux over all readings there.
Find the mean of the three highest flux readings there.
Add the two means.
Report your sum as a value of 30.1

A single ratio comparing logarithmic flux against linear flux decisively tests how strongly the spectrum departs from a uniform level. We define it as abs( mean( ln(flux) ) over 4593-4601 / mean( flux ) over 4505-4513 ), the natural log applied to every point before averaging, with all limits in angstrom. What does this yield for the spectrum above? 0.182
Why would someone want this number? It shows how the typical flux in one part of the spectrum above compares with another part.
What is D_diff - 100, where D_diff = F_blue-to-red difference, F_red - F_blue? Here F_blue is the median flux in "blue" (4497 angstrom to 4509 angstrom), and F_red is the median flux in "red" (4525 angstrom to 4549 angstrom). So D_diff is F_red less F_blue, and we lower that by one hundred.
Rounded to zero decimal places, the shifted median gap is -102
